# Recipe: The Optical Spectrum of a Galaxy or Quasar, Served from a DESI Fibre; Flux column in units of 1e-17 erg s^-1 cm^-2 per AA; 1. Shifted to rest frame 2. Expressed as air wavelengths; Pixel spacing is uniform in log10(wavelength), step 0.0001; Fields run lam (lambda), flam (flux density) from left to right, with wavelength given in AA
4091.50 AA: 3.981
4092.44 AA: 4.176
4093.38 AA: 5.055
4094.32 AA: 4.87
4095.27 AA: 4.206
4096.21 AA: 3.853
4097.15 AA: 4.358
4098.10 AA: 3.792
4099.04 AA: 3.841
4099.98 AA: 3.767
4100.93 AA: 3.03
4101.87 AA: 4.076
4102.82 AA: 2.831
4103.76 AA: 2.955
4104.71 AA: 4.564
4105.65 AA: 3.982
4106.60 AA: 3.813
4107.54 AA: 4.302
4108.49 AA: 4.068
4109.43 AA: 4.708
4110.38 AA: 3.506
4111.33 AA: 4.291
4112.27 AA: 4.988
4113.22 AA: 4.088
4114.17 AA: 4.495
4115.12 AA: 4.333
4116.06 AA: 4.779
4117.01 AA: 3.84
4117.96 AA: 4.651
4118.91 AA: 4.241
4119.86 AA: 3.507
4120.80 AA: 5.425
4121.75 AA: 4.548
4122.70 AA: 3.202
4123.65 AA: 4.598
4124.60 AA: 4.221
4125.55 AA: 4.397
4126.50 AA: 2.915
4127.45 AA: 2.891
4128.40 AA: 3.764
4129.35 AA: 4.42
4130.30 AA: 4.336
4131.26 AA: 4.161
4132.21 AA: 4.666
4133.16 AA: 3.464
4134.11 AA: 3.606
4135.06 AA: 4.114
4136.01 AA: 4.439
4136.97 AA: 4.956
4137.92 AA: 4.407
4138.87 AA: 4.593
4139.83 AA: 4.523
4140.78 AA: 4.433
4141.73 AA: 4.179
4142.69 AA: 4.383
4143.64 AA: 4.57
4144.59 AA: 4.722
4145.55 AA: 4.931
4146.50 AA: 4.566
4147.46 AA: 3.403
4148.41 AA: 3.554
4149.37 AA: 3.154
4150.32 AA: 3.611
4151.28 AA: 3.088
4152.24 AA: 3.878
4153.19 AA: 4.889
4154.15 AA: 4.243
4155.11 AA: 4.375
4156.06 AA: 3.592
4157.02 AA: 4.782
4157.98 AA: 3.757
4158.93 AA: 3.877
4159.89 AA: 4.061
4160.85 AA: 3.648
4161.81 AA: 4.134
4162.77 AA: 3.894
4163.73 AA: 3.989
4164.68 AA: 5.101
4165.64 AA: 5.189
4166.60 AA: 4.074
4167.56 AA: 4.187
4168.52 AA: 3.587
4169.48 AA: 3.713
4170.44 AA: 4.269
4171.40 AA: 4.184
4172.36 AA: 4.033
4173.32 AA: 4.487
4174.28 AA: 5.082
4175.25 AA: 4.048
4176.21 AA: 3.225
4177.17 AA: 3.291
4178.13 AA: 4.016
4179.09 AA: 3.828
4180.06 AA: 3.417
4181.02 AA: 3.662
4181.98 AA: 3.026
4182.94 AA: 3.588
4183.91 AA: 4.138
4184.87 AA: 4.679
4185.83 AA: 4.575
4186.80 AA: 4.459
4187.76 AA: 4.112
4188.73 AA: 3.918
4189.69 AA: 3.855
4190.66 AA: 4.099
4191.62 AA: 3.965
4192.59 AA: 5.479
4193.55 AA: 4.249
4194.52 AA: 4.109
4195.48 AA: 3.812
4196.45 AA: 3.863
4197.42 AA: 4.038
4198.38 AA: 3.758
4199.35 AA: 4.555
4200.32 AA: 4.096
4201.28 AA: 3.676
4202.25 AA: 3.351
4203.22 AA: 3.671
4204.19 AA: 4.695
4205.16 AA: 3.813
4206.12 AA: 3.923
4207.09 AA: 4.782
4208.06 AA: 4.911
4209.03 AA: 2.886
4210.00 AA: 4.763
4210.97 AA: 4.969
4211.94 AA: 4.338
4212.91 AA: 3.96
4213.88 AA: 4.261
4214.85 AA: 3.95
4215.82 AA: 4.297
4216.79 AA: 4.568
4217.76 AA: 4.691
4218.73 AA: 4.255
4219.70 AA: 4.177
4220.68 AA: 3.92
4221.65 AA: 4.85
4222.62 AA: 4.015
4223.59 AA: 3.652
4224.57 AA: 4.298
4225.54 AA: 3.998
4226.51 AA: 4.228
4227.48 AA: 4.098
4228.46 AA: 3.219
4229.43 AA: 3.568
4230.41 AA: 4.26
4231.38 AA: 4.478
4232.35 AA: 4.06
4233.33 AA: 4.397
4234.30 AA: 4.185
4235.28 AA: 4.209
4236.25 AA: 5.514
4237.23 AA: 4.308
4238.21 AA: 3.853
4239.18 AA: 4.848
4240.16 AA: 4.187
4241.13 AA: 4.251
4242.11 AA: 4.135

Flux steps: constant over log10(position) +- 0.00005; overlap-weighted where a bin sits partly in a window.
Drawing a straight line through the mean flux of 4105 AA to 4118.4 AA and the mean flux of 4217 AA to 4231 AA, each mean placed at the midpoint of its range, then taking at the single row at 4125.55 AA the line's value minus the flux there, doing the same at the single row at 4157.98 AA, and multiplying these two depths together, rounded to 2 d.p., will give -0.06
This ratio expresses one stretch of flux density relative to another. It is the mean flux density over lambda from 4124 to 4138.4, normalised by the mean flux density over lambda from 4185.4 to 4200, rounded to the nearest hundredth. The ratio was 0.97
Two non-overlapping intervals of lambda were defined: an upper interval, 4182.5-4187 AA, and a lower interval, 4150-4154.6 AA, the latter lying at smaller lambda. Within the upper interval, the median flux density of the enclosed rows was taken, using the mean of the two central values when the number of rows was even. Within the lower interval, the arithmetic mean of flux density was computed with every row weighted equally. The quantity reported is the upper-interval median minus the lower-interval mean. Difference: 0.5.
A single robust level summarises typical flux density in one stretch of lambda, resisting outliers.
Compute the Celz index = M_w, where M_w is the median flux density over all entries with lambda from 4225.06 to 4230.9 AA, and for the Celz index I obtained 4.0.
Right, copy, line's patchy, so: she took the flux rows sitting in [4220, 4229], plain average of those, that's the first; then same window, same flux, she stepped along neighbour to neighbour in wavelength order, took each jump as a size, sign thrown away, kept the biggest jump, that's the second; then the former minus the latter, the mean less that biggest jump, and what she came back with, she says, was 3.1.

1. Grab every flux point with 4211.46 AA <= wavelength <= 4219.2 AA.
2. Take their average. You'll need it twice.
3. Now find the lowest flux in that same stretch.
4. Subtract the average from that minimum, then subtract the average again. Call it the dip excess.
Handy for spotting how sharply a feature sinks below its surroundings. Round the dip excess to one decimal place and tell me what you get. -4.6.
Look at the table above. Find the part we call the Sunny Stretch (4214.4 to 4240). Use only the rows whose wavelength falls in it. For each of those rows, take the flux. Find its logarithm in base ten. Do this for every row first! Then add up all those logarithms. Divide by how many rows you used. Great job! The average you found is 0.62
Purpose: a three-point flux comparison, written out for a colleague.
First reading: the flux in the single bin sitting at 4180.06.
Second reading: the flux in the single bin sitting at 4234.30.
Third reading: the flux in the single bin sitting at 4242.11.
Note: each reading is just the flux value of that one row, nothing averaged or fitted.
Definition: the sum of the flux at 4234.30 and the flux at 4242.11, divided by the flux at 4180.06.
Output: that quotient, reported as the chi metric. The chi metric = 2.43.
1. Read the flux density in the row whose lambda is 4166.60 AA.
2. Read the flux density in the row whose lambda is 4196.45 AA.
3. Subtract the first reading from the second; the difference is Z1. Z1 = -0.2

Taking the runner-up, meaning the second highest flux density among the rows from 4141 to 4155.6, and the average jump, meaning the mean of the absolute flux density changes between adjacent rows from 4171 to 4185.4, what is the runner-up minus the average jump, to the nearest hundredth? 4.39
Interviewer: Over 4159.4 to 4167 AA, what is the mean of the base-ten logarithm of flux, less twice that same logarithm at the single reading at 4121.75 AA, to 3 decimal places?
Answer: -0.689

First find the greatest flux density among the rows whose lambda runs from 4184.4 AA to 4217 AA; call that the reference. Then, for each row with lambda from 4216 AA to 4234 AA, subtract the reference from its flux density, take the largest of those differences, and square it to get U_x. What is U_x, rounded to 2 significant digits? 0.40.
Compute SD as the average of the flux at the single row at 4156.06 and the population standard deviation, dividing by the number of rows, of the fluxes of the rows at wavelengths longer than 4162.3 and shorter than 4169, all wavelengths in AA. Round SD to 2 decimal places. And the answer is 2.08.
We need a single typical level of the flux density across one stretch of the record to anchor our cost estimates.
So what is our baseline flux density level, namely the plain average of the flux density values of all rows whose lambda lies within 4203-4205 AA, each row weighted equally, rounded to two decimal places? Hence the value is 4.18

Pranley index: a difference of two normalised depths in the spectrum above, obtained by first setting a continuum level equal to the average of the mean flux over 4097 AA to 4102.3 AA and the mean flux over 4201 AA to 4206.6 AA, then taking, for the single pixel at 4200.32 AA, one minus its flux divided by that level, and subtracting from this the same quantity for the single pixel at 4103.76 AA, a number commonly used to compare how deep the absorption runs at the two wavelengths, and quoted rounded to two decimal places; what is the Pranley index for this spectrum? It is -0.30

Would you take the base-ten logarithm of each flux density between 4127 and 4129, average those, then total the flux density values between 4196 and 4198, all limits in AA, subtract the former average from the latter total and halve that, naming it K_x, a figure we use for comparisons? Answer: 3.69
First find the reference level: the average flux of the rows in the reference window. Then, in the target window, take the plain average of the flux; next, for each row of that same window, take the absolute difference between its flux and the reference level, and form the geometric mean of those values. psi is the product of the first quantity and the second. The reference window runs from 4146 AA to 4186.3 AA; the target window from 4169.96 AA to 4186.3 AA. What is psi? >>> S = 1.1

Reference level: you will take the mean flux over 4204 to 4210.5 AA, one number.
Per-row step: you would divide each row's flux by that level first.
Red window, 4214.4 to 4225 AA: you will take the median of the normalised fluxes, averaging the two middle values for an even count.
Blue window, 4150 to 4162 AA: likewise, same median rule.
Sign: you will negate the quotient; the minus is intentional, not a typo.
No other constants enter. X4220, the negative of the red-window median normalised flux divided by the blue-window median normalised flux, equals -1.10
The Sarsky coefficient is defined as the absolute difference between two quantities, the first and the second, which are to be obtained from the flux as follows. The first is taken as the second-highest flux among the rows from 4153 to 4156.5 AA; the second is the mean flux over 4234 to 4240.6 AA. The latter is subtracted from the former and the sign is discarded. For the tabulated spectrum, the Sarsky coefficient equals 0.07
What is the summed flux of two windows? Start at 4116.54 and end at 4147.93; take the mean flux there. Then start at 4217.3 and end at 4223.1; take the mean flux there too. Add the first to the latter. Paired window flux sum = 8.53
